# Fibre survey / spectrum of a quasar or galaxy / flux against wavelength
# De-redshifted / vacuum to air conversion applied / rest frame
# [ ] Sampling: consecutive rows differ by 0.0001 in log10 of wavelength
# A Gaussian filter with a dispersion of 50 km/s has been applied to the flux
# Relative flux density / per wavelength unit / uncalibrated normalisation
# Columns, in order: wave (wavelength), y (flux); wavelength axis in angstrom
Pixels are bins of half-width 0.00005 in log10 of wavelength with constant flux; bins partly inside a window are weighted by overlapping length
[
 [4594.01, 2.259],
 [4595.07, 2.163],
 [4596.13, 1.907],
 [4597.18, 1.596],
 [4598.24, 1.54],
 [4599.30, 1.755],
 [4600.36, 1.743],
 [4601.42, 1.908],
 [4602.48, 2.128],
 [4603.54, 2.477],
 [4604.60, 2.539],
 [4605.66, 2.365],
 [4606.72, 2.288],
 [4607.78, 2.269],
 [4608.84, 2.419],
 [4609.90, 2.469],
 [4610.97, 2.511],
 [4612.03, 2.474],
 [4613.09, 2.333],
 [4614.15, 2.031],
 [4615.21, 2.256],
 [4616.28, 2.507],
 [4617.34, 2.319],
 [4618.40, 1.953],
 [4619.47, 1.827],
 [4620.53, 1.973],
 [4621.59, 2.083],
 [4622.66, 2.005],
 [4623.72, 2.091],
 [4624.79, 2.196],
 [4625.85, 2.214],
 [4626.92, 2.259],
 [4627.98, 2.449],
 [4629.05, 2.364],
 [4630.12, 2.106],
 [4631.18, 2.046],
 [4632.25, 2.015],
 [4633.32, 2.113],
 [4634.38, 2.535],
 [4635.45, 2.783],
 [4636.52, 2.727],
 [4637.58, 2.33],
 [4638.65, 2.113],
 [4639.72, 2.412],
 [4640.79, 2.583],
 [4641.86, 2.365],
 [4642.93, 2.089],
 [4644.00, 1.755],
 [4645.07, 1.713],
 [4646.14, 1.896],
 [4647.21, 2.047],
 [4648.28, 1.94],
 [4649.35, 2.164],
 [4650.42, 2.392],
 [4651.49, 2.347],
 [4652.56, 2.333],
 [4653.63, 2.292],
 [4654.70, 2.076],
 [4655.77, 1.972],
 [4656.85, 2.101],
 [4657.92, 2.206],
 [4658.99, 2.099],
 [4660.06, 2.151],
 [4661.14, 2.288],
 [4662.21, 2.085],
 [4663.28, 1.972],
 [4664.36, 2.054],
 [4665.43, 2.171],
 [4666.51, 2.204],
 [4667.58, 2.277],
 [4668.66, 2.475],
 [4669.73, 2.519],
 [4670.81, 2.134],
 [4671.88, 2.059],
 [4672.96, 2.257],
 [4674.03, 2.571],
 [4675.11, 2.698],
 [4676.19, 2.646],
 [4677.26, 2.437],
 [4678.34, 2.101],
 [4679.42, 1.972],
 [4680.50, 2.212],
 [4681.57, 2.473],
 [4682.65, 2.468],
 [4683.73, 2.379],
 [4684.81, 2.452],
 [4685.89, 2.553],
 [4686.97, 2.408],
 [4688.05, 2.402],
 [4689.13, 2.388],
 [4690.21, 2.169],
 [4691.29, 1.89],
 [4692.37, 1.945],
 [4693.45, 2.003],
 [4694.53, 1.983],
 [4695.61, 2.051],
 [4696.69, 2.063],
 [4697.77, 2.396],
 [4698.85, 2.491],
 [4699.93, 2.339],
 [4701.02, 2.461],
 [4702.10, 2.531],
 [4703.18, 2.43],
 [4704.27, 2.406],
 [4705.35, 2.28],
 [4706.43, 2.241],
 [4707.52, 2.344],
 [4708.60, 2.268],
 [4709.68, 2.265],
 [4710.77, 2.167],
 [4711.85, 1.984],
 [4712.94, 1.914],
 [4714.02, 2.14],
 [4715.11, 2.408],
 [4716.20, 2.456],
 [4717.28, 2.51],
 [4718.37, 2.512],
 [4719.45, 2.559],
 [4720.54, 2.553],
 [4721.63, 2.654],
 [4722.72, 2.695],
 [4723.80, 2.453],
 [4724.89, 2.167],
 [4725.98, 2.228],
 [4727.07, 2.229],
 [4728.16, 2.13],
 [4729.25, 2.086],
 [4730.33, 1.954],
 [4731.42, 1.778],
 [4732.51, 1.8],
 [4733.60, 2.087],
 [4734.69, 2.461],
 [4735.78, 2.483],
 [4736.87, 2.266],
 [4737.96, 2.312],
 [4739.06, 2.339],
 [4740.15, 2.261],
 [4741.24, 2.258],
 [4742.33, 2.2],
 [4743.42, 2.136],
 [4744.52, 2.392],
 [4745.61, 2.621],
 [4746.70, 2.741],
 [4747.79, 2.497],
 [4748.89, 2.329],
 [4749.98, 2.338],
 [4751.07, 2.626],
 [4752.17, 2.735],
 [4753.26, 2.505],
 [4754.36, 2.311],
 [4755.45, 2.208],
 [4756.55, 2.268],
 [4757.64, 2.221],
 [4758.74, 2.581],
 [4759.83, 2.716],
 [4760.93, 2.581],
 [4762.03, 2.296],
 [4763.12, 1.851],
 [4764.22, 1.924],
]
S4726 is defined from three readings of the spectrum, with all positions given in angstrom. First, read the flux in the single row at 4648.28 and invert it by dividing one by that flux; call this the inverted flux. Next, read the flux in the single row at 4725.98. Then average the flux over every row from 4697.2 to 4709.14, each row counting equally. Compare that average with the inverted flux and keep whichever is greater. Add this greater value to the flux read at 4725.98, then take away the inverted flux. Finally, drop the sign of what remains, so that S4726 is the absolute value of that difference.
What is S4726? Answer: 4.09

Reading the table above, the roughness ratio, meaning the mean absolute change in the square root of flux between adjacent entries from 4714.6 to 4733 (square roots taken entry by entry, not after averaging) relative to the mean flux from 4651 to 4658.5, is 0.013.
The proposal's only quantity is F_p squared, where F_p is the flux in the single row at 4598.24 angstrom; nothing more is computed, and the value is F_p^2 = 2.4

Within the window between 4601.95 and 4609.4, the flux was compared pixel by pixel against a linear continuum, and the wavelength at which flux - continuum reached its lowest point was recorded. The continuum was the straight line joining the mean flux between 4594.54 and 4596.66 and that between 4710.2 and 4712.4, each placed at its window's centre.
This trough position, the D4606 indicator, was 4602.48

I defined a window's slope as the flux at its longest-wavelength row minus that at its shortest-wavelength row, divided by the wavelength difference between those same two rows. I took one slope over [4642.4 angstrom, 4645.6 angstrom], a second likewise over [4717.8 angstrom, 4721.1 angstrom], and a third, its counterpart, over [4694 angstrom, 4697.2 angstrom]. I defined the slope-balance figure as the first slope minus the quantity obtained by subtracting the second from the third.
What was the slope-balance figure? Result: -0.19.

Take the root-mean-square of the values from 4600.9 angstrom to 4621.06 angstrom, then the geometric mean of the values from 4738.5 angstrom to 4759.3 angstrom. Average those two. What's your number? 2.33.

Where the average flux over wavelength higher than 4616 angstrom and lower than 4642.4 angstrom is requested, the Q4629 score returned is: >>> 2.25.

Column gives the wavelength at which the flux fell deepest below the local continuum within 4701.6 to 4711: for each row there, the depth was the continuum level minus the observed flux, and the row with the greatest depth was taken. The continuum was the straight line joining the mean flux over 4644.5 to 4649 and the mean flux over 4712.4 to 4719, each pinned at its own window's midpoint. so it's 4710.77 angstrom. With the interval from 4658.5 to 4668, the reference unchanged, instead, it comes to 4663.28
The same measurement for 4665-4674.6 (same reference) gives 4671.88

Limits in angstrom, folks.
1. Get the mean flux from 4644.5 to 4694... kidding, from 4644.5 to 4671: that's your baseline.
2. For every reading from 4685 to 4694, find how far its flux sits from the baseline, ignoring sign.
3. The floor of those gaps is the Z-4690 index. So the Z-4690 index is 0.013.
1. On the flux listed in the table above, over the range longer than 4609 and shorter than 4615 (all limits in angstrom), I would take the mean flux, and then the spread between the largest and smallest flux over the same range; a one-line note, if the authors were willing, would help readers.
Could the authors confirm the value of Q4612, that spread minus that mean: -1.88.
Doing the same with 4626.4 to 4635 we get -1.72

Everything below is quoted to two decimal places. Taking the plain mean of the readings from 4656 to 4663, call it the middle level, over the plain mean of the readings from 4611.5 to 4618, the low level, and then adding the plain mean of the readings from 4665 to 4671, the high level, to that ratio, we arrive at 3.23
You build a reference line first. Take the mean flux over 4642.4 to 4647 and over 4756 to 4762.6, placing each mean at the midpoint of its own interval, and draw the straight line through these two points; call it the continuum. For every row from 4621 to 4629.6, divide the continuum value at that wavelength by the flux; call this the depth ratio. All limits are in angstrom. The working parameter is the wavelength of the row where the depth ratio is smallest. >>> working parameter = 4627.98 angstrom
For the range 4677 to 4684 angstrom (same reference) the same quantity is 4681.57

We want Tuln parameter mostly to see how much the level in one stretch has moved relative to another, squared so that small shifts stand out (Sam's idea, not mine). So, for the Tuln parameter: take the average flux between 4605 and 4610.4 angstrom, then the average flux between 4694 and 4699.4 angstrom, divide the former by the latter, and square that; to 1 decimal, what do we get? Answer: 1.2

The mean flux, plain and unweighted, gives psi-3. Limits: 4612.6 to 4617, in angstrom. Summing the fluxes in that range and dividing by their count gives 2.28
